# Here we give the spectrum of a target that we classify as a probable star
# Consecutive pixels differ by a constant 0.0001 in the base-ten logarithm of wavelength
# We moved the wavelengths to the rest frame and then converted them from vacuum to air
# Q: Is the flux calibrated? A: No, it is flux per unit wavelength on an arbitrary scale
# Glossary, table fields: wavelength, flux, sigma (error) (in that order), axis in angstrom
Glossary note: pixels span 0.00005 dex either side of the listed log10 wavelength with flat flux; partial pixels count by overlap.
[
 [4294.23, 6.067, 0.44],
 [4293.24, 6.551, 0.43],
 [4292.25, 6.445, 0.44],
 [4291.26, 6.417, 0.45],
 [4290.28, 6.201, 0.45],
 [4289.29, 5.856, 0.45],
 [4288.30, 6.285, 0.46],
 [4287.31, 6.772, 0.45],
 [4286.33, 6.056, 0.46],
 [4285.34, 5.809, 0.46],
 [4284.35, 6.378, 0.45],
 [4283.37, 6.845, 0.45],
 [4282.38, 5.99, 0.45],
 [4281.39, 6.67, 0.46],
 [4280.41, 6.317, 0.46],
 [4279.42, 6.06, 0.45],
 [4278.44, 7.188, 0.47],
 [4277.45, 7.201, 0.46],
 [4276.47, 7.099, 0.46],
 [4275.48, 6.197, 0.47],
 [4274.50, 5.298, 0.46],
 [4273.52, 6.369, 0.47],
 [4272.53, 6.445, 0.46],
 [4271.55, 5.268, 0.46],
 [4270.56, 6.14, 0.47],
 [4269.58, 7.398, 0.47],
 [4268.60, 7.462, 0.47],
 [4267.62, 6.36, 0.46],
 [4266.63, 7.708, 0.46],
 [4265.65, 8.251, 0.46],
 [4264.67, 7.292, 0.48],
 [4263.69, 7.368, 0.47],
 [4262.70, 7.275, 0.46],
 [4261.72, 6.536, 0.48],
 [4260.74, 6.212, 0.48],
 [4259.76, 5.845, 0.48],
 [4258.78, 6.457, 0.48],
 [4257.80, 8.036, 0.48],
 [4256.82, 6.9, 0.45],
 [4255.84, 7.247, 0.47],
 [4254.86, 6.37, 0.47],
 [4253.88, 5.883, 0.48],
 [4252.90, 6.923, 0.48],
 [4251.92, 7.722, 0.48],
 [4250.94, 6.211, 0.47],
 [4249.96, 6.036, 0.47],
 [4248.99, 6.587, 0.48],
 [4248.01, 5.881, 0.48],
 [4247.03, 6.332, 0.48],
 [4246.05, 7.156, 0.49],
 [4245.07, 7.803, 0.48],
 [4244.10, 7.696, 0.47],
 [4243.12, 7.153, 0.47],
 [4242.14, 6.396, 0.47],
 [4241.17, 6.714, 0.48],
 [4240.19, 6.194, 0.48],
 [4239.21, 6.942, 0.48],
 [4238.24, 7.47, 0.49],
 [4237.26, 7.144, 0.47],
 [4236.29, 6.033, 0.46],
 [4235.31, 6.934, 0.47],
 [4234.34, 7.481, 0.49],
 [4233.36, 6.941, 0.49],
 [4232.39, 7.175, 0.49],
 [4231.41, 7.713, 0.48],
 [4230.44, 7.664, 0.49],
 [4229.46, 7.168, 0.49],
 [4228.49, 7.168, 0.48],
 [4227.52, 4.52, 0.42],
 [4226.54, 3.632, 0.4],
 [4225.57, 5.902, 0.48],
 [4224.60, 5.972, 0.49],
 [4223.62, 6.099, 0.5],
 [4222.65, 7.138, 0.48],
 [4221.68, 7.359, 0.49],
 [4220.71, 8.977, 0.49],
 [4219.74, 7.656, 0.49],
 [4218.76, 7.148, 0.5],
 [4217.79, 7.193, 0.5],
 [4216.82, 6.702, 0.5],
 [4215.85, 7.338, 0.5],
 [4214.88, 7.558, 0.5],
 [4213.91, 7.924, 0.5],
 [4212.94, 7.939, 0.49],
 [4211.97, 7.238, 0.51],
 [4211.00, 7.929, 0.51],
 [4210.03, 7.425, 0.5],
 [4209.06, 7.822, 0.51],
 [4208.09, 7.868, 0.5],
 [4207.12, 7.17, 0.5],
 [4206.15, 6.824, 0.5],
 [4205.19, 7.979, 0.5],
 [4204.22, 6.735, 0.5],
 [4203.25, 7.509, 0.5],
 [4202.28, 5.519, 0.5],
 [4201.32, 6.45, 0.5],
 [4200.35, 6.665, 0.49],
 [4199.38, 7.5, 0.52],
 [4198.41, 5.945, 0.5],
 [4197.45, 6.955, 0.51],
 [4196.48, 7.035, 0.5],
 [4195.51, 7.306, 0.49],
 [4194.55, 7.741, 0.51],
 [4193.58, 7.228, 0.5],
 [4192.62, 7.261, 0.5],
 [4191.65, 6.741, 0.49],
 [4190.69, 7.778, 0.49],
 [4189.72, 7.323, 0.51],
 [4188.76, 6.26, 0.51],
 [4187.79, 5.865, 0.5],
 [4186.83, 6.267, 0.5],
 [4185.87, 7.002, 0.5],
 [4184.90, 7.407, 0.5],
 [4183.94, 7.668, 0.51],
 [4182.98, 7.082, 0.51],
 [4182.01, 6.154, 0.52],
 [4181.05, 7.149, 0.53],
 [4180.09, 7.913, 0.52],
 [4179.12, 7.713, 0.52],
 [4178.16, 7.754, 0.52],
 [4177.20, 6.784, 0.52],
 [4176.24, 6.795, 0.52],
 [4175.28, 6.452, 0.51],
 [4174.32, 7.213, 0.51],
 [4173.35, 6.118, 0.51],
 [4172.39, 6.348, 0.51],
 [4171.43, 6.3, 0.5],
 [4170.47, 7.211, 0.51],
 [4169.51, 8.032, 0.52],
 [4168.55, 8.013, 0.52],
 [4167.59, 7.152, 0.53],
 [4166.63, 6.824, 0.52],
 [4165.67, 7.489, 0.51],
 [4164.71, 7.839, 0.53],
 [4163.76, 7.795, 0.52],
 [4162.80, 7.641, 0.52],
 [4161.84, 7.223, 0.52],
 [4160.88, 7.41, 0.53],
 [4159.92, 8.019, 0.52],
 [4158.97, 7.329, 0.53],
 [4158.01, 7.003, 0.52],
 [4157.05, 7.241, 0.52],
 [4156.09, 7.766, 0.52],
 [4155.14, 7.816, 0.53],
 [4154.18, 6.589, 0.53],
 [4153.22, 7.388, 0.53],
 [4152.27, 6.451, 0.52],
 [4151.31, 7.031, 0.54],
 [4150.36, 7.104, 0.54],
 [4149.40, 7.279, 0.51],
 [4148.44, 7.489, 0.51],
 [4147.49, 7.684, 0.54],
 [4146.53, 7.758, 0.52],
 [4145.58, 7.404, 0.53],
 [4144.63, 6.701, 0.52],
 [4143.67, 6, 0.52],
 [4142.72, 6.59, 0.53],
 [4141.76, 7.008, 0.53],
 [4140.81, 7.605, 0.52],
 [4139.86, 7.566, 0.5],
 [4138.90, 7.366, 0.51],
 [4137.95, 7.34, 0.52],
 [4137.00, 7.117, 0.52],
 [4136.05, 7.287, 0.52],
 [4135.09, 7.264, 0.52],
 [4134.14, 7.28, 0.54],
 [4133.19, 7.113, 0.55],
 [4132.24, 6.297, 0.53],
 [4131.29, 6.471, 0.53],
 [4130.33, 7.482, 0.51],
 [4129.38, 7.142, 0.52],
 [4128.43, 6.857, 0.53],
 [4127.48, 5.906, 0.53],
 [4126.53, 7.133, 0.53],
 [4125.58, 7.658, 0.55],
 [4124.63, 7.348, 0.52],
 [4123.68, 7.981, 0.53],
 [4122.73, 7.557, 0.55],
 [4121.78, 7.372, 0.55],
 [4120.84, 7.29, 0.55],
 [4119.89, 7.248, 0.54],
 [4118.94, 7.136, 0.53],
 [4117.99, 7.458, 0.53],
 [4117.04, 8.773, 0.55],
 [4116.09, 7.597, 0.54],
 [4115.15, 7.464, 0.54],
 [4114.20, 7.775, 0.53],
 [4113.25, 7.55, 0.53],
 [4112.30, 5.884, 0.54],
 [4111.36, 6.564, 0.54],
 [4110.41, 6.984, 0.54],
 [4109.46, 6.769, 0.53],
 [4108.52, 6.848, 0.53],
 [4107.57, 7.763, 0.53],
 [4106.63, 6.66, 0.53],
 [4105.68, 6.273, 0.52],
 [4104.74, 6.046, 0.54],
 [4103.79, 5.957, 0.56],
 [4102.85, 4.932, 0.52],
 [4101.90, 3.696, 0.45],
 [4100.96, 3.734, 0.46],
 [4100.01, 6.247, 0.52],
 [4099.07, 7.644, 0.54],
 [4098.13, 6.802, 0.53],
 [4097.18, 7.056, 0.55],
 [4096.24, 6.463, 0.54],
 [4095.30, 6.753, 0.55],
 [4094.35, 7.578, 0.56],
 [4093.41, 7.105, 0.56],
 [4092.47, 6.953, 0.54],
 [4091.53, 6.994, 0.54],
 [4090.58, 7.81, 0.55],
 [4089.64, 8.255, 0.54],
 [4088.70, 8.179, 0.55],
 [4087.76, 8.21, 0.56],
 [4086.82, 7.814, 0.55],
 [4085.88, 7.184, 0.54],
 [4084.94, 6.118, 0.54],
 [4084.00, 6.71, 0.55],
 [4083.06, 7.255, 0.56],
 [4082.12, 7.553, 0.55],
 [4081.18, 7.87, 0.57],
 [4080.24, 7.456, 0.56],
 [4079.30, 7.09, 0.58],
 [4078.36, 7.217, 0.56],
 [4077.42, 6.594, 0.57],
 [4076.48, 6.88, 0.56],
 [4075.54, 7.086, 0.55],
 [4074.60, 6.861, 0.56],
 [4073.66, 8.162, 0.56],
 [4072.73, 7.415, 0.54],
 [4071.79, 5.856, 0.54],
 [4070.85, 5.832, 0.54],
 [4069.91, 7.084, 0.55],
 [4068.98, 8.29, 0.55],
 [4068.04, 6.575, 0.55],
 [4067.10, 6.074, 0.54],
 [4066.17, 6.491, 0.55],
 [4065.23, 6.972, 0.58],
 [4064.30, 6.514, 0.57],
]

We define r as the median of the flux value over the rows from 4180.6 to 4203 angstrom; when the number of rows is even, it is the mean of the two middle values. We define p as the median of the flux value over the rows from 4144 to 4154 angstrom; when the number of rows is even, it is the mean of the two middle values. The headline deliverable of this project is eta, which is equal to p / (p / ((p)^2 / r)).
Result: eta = 7.64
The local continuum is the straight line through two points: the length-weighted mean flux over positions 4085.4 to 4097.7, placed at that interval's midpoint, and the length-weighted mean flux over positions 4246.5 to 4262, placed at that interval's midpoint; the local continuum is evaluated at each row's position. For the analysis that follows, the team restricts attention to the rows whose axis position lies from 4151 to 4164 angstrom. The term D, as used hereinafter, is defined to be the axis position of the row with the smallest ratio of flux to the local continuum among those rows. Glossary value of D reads 4152.27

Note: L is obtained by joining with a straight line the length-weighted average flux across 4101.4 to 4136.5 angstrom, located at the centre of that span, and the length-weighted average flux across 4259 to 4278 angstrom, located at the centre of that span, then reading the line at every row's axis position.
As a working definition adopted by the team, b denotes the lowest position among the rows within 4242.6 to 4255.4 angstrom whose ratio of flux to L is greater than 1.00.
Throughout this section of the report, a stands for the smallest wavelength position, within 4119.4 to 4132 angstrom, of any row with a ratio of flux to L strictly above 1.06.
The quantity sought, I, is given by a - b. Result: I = -121.3 angstrom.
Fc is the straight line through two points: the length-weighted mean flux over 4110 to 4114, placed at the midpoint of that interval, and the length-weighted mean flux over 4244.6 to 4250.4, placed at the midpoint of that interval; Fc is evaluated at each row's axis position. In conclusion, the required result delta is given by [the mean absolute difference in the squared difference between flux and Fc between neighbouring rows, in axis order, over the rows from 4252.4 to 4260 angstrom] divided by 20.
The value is 0.043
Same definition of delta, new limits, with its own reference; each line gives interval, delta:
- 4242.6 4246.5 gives 0.036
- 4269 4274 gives 0.047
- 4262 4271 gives 0.039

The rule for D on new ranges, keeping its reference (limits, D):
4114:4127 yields 4118.94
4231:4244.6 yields 4236.29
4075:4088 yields 4084.94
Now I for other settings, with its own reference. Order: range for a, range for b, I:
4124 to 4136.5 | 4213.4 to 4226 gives -89.3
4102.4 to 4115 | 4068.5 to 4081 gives 38.6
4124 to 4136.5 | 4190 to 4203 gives -66.1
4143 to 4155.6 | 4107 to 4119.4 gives 38.0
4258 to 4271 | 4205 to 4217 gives 57.5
